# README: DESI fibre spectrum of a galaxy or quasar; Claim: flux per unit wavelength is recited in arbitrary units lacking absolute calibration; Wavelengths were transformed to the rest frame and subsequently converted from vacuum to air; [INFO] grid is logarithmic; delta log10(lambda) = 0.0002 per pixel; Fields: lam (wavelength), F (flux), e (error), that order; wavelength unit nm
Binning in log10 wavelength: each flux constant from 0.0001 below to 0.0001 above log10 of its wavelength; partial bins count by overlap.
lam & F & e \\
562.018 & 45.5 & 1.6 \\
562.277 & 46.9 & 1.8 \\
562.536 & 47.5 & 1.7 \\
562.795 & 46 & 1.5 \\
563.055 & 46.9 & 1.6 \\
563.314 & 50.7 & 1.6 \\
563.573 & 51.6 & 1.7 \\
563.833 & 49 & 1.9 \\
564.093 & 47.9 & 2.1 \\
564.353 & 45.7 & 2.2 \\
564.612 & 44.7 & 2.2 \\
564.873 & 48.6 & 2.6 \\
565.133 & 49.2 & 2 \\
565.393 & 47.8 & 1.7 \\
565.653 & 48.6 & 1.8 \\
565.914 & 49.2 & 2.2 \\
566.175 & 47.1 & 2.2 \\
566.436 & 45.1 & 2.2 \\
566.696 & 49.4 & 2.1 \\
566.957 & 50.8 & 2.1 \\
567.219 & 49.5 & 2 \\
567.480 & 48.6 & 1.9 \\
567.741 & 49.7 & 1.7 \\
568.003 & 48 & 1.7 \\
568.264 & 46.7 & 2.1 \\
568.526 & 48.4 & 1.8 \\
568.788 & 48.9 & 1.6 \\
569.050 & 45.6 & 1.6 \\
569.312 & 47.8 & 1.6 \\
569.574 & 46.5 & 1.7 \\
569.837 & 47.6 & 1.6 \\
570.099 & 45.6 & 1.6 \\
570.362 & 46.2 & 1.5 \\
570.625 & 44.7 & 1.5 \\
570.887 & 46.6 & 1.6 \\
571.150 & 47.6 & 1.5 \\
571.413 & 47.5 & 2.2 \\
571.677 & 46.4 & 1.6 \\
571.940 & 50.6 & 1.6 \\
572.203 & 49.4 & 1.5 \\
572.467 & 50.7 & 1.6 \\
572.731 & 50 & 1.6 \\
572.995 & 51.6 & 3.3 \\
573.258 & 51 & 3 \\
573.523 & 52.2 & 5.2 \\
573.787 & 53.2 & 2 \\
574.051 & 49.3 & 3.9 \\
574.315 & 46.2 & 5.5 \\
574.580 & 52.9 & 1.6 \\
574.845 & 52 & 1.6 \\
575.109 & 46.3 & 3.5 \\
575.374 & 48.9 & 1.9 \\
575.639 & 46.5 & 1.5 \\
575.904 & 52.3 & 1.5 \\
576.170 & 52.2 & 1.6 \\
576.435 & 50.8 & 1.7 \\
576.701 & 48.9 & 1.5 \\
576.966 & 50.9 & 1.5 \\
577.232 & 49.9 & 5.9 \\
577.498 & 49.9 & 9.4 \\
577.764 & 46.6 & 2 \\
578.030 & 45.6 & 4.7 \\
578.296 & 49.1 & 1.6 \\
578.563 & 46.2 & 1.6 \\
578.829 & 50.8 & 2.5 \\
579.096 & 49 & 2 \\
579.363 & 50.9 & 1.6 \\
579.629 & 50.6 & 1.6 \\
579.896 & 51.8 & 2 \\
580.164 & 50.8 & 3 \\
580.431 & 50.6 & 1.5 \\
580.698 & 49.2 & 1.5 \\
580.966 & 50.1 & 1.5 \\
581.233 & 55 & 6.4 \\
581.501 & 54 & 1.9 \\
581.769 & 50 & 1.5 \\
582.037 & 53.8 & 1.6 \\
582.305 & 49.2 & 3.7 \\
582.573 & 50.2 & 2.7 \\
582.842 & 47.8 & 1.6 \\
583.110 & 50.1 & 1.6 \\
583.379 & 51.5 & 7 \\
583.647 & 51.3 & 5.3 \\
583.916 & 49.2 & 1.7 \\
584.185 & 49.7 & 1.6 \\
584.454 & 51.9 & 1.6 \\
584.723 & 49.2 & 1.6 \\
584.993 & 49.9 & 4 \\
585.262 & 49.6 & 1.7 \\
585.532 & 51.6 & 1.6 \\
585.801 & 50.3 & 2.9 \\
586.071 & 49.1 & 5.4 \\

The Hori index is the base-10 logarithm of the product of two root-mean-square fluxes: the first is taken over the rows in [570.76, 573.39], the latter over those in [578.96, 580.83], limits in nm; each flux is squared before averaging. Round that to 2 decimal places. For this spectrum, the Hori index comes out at 3.39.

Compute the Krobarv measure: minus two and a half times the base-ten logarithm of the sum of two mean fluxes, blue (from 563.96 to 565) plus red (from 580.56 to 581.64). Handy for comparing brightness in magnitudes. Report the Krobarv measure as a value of -4.987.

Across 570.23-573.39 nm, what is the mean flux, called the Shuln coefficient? 48.5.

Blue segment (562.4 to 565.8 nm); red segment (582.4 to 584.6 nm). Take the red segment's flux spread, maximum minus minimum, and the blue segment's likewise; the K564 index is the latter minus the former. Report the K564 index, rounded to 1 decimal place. 2.8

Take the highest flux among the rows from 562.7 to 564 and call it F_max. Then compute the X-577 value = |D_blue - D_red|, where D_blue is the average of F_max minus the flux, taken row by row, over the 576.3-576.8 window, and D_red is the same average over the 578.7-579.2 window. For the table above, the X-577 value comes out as 0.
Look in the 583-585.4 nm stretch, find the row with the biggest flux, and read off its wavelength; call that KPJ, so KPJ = 584.454 nm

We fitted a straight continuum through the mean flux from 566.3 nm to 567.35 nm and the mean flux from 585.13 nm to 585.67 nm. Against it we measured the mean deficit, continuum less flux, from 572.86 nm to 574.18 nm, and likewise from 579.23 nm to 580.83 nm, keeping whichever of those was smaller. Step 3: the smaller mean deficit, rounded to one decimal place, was -2.1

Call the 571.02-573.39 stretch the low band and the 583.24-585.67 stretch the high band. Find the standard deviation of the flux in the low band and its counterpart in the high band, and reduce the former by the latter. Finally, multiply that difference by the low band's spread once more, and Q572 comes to 1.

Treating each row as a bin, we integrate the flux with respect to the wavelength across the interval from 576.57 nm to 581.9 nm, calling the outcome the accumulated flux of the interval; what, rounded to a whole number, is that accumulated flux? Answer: 267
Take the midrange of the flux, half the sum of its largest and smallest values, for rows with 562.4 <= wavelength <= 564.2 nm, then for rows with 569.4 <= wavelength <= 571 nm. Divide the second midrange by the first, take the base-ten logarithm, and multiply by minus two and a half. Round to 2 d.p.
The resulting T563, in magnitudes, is 0.06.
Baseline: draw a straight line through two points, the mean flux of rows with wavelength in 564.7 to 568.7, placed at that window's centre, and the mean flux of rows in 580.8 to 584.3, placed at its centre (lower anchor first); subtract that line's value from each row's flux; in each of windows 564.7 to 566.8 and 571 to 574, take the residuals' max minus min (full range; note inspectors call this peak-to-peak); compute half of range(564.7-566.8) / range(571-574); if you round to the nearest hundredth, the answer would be 0.33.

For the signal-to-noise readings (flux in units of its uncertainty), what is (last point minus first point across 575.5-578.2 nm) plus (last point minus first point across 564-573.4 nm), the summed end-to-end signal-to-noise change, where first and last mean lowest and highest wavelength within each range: -27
